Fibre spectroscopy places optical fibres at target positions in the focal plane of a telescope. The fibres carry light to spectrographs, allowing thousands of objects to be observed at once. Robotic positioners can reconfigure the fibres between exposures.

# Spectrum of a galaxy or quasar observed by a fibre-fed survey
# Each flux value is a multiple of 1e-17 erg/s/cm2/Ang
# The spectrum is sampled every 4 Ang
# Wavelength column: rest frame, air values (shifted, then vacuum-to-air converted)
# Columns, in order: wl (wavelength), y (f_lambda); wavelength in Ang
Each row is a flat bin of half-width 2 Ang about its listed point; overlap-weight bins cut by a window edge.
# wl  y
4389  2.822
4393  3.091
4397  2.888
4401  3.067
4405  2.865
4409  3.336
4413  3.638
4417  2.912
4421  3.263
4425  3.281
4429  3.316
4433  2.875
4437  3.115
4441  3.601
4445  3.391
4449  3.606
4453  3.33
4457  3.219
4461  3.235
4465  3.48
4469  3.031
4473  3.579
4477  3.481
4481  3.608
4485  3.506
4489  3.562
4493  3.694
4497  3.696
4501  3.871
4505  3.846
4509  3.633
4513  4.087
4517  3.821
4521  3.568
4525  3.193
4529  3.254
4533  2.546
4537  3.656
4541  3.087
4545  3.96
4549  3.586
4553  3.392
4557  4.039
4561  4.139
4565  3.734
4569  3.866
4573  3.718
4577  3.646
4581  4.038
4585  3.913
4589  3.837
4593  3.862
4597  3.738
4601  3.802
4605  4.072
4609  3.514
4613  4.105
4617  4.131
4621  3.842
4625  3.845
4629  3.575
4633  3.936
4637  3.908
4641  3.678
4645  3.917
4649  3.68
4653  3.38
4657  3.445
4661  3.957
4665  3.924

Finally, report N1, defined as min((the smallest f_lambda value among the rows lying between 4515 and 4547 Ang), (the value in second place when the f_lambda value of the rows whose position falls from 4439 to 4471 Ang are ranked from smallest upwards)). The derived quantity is 2.5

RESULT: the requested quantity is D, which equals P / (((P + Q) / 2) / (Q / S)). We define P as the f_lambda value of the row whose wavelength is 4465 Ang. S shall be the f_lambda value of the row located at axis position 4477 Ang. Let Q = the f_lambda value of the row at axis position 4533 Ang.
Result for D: 0.84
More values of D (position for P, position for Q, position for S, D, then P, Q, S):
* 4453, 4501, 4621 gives 0.93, 3.33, 3.871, 3.842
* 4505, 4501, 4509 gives 1.06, 3.846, 3.871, 3.633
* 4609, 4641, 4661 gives 0.91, 3.514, 3.678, 3.957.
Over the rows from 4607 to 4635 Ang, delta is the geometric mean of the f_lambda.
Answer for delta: 3.8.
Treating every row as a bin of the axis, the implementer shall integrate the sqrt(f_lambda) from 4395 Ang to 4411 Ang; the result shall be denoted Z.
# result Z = 28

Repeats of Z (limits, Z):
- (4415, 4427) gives 21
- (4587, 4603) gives 31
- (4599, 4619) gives 40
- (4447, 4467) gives 37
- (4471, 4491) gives 38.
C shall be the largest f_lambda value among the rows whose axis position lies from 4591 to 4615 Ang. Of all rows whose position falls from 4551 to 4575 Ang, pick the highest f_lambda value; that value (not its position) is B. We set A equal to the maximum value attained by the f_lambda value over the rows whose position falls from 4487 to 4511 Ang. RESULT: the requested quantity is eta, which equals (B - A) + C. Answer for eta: 4.37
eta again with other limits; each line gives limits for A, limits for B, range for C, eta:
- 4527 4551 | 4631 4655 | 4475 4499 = 3.67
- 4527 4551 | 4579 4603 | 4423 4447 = 3.68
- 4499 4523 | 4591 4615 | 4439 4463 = 3.62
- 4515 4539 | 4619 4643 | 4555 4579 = 4.25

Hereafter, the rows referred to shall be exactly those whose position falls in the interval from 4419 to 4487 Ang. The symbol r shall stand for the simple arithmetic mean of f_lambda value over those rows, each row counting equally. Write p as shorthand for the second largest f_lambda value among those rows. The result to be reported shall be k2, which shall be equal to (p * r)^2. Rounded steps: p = 3.606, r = 3.35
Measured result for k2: 146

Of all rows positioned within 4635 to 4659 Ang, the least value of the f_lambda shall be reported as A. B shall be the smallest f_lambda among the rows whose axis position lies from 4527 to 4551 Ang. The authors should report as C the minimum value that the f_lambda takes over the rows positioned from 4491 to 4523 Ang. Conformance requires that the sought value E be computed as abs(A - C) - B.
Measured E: -2.36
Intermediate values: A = 3.38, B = 2.546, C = 3.568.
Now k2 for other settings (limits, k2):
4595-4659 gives 241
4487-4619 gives 236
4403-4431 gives 116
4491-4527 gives 206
